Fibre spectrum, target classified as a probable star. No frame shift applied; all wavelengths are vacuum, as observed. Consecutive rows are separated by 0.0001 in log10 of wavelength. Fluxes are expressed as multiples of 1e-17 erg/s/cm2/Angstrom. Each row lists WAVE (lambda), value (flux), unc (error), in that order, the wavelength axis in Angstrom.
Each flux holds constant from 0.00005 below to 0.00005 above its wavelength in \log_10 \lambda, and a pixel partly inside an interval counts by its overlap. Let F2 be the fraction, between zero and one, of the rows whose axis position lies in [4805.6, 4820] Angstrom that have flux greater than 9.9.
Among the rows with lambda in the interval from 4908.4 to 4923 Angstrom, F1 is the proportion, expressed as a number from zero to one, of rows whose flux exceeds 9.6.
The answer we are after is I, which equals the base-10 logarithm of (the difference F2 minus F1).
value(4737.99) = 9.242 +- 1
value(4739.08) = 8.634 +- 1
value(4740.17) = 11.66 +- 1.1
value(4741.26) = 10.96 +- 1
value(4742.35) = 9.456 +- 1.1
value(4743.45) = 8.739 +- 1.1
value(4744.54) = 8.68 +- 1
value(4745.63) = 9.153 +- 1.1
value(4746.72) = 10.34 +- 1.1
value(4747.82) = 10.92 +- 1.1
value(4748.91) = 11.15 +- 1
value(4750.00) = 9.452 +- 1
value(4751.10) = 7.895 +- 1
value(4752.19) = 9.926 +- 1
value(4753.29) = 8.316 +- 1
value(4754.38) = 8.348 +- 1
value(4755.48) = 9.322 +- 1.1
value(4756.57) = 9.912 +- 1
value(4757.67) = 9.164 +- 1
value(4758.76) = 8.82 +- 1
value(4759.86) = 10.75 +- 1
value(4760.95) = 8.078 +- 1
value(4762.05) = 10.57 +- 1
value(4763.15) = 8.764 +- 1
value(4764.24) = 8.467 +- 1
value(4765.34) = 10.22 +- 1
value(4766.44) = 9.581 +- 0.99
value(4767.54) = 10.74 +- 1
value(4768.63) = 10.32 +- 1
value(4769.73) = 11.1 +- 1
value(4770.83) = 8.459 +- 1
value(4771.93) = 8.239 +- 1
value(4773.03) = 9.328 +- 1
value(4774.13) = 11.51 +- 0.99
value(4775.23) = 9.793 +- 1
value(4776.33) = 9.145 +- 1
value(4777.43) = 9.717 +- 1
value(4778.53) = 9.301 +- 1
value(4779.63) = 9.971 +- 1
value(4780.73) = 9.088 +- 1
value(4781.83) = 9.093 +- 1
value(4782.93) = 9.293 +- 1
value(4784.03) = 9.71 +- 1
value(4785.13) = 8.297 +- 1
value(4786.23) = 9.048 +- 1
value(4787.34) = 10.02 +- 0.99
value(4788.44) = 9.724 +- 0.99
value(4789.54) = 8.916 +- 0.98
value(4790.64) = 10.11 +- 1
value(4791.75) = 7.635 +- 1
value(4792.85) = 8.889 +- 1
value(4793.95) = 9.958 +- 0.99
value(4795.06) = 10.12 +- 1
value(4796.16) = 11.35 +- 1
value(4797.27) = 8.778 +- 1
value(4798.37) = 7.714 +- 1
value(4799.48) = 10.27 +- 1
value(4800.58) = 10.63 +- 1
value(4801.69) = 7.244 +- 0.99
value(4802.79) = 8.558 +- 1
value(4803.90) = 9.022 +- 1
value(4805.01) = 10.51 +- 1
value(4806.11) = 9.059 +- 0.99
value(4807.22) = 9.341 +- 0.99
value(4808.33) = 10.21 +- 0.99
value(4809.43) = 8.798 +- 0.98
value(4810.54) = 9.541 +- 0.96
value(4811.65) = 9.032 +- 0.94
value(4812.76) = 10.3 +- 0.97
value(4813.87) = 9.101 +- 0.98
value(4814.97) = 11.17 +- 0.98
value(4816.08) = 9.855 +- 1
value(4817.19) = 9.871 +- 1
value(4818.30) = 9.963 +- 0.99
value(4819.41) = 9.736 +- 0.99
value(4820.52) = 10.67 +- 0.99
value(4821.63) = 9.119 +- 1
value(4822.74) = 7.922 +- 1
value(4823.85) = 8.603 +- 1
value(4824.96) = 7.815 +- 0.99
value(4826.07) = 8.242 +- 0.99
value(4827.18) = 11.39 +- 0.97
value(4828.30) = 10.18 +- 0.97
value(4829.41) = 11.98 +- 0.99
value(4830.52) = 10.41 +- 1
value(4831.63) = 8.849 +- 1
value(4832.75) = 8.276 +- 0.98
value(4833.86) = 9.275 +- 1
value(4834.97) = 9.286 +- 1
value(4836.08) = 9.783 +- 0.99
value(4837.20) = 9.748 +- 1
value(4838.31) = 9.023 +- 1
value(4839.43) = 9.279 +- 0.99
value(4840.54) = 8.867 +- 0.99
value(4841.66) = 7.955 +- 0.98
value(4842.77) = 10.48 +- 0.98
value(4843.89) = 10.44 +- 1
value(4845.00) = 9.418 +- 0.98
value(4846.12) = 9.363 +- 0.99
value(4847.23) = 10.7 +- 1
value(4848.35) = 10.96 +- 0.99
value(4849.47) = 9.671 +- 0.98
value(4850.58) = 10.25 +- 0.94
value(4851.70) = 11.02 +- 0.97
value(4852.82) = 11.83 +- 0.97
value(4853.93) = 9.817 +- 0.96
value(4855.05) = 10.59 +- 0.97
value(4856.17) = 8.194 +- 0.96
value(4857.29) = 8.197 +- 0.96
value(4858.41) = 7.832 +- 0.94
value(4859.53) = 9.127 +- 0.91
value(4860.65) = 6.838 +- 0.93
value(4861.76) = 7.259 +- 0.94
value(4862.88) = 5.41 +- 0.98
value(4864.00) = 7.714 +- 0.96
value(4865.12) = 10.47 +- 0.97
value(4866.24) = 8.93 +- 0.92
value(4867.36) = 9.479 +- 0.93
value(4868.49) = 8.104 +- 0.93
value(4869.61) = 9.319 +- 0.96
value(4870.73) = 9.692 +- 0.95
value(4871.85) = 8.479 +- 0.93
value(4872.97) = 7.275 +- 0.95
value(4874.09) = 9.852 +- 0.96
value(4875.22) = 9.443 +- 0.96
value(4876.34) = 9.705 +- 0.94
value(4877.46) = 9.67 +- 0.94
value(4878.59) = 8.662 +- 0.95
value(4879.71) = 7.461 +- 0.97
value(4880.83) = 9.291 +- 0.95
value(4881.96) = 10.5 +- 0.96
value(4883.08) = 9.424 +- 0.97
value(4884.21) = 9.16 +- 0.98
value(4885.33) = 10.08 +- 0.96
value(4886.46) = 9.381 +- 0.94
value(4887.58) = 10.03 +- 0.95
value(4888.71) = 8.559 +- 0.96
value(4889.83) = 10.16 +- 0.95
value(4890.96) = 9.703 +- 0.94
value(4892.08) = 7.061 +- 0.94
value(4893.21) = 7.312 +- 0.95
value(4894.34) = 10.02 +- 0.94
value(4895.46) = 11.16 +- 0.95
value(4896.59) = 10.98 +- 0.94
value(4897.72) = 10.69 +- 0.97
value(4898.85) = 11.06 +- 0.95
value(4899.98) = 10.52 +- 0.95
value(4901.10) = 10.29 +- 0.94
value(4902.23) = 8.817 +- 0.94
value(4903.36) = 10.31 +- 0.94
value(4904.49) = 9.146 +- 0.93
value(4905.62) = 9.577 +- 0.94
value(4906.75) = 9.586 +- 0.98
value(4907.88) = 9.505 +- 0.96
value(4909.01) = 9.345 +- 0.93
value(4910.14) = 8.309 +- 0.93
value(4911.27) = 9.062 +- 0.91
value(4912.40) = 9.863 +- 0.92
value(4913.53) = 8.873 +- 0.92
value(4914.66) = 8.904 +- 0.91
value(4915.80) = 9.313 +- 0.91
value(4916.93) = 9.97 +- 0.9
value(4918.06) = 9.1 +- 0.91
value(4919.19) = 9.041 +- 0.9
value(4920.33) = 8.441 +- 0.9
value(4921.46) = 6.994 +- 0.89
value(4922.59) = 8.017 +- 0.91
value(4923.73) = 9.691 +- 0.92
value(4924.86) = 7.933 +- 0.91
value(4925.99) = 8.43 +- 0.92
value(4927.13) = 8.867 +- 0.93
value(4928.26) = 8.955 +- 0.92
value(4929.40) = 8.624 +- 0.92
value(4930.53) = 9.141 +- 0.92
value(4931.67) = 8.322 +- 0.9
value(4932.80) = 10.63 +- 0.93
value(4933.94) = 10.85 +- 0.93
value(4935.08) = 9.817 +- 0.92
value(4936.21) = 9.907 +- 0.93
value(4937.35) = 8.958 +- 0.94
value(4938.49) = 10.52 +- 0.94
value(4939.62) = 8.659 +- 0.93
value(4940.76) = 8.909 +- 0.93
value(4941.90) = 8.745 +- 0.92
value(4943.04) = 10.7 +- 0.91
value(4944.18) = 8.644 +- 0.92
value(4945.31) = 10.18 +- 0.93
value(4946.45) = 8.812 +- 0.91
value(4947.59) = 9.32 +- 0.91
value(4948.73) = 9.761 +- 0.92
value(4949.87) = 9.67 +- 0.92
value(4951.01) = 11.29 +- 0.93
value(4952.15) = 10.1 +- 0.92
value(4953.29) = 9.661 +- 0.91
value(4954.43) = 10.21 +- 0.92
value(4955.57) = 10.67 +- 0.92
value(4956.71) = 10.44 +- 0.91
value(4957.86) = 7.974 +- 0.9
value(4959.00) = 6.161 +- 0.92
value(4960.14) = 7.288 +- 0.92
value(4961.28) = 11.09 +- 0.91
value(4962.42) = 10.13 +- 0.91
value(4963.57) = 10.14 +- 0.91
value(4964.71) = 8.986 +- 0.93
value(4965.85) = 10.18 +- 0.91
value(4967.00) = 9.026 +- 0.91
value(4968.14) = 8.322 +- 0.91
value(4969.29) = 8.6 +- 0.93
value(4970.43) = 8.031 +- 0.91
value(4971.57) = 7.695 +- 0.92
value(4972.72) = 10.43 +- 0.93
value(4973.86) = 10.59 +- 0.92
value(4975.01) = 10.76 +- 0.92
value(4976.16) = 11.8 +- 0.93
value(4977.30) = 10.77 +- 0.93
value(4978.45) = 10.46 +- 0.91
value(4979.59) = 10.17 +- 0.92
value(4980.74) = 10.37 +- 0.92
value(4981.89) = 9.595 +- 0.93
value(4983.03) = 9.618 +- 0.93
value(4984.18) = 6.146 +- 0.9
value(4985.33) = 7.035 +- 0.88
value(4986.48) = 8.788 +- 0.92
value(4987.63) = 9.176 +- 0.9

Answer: -0.8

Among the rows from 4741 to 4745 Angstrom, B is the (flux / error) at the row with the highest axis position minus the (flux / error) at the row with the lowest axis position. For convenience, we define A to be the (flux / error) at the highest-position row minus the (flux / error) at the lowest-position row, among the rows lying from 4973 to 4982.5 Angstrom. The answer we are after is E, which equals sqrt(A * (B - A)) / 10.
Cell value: 0.11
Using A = -1.2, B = -2.3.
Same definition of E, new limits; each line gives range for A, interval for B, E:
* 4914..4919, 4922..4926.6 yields 0.02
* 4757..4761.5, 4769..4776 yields 0.05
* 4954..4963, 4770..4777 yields 0.01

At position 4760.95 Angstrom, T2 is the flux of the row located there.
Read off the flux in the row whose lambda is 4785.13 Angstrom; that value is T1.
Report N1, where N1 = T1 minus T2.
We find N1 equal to 0.2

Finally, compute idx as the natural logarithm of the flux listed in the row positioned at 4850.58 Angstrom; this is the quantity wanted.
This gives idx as 2.33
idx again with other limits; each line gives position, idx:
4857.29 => 2.10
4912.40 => 2.29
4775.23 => 2.28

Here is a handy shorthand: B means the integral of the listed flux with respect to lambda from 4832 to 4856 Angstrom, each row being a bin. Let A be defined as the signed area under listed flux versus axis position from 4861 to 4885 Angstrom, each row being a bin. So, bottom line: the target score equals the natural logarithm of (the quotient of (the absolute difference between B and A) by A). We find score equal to -2.2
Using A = 212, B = 235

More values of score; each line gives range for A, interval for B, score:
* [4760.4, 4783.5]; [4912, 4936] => -4.1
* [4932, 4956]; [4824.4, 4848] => -3.2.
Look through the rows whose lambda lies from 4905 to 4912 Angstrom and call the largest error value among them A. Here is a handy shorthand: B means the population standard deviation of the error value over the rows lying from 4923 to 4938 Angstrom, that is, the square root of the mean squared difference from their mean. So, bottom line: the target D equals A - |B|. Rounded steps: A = 0.98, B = 0.010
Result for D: 0.97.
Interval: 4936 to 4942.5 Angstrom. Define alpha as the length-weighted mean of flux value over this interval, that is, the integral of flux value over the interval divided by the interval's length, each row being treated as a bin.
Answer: 9.2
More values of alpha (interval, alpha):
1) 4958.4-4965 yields 9.0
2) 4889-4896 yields 9.2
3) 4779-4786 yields 9.2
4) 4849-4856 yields 10.4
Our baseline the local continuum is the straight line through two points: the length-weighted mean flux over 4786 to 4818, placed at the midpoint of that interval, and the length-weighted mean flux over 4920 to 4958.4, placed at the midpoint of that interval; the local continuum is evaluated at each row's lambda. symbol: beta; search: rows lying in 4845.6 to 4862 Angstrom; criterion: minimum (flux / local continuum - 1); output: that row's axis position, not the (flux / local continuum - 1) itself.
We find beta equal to 4860.65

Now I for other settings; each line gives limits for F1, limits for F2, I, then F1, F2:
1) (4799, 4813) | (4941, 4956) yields -1.1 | 0.38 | 0.46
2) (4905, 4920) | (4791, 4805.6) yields -0.5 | 0.15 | 0.46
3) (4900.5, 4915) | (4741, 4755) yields -0.8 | 0.23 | 0.38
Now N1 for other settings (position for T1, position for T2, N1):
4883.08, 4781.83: 0.3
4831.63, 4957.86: 0.9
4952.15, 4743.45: 1.4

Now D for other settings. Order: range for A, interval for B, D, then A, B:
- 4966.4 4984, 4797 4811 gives 0.92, 0.93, 0.011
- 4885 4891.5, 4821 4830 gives 0.95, 0.96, 0.012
